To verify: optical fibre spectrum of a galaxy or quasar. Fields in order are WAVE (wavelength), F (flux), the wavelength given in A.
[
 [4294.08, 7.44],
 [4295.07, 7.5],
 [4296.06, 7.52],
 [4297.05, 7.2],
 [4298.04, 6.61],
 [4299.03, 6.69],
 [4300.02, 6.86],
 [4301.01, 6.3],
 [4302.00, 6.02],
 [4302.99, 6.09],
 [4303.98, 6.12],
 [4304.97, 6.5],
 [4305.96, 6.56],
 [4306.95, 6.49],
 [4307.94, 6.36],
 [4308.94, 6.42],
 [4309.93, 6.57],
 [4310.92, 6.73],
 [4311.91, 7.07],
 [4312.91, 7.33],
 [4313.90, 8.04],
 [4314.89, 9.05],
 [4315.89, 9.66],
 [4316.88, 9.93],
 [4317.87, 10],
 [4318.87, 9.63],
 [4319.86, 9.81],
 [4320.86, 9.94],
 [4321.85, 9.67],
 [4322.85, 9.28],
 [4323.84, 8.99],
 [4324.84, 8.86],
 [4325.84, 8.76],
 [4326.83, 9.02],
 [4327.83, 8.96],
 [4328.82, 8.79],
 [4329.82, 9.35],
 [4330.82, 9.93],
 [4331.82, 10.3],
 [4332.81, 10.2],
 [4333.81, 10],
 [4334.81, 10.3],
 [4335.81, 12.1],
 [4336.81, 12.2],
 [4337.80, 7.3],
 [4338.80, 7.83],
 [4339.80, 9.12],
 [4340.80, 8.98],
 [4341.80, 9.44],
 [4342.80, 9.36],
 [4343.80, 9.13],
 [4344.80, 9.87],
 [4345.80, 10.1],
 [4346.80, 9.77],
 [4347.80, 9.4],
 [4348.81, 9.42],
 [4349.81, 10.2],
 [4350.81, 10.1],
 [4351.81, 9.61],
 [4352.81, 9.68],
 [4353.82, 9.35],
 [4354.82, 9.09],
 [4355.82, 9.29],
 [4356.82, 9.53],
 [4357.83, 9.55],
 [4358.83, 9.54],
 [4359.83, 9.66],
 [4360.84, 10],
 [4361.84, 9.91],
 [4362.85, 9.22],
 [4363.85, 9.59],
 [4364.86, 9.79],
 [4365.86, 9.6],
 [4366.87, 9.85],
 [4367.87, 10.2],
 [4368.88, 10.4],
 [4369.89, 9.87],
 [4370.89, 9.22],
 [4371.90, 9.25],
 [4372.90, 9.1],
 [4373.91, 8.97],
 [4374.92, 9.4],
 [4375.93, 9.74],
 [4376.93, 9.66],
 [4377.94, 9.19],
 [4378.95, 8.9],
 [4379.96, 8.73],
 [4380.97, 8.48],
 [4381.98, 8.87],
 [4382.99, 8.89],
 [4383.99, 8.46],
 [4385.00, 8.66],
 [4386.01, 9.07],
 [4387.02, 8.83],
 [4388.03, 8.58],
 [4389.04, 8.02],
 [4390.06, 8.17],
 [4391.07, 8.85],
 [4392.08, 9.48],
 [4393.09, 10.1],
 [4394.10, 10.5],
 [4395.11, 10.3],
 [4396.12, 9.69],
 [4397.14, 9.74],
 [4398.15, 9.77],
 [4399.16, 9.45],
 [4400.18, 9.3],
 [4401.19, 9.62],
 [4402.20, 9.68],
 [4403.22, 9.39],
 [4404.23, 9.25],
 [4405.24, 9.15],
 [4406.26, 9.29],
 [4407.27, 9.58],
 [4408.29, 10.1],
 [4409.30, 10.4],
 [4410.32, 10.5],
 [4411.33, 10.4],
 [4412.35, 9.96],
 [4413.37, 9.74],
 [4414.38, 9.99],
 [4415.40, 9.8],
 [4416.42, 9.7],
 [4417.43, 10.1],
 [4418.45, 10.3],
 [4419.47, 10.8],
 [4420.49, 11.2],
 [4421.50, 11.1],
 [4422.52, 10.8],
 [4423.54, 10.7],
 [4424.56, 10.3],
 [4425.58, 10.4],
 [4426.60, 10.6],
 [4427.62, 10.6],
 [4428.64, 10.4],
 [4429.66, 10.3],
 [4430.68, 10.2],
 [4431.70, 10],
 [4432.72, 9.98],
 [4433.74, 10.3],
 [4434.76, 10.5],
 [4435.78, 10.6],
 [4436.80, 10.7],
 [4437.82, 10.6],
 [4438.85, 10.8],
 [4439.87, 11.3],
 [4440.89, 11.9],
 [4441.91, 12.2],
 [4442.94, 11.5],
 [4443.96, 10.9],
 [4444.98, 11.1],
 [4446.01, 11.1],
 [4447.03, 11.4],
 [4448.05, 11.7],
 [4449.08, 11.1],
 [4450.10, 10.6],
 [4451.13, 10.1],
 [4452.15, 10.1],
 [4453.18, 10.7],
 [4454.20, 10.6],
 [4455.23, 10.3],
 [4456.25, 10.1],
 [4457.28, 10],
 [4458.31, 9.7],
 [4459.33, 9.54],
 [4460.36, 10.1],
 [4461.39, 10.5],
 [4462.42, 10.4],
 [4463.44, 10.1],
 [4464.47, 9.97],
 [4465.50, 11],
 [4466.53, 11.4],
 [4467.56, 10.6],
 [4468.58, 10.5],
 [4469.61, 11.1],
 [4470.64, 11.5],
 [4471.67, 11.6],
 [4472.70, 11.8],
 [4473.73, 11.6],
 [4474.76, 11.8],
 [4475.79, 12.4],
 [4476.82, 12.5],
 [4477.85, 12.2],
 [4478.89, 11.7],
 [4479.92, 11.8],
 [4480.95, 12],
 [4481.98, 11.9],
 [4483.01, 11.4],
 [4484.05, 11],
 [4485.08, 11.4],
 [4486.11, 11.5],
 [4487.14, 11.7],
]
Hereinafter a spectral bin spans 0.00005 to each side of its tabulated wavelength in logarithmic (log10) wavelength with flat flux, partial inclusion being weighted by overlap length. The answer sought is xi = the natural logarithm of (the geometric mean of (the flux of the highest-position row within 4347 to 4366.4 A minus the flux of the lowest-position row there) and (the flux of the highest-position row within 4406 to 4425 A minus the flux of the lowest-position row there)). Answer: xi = -0.8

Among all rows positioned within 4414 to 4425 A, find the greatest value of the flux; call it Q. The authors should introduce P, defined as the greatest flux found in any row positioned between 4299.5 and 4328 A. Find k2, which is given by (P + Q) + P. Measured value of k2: 31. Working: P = 10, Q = 11.2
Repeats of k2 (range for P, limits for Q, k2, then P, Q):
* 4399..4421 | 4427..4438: 33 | 11.2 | 10.7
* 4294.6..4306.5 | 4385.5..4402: 26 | 7.52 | 10.5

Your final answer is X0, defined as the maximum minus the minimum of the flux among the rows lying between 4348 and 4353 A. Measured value 0.78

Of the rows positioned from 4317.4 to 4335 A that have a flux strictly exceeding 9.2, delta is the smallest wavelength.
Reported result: 4317.87 A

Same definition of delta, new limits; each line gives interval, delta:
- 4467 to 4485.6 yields 4467.56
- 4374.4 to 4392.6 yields 4374.92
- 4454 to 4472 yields 4454.20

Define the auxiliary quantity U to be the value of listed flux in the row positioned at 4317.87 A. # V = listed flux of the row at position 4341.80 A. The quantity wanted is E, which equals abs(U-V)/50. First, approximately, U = 10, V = 9.44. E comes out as 0.011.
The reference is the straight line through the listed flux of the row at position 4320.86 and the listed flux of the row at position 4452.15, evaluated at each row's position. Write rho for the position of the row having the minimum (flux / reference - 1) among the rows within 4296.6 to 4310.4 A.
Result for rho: 4302.00 A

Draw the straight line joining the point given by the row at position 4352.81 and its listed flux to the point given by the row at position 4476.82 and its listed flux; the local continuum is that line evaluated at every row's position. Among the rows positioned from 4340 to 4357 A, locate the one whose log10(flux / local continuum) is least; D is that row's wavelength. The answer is 4354.82 A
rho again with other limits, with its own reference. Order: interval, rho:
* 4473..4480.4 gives 4473.73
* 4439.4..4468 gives 4459.33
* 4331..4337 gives 4333.81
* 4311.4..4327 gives 4311.91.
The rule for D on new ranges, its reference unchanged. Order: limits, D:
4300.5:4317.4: 4302.00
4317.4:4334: 4328.82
